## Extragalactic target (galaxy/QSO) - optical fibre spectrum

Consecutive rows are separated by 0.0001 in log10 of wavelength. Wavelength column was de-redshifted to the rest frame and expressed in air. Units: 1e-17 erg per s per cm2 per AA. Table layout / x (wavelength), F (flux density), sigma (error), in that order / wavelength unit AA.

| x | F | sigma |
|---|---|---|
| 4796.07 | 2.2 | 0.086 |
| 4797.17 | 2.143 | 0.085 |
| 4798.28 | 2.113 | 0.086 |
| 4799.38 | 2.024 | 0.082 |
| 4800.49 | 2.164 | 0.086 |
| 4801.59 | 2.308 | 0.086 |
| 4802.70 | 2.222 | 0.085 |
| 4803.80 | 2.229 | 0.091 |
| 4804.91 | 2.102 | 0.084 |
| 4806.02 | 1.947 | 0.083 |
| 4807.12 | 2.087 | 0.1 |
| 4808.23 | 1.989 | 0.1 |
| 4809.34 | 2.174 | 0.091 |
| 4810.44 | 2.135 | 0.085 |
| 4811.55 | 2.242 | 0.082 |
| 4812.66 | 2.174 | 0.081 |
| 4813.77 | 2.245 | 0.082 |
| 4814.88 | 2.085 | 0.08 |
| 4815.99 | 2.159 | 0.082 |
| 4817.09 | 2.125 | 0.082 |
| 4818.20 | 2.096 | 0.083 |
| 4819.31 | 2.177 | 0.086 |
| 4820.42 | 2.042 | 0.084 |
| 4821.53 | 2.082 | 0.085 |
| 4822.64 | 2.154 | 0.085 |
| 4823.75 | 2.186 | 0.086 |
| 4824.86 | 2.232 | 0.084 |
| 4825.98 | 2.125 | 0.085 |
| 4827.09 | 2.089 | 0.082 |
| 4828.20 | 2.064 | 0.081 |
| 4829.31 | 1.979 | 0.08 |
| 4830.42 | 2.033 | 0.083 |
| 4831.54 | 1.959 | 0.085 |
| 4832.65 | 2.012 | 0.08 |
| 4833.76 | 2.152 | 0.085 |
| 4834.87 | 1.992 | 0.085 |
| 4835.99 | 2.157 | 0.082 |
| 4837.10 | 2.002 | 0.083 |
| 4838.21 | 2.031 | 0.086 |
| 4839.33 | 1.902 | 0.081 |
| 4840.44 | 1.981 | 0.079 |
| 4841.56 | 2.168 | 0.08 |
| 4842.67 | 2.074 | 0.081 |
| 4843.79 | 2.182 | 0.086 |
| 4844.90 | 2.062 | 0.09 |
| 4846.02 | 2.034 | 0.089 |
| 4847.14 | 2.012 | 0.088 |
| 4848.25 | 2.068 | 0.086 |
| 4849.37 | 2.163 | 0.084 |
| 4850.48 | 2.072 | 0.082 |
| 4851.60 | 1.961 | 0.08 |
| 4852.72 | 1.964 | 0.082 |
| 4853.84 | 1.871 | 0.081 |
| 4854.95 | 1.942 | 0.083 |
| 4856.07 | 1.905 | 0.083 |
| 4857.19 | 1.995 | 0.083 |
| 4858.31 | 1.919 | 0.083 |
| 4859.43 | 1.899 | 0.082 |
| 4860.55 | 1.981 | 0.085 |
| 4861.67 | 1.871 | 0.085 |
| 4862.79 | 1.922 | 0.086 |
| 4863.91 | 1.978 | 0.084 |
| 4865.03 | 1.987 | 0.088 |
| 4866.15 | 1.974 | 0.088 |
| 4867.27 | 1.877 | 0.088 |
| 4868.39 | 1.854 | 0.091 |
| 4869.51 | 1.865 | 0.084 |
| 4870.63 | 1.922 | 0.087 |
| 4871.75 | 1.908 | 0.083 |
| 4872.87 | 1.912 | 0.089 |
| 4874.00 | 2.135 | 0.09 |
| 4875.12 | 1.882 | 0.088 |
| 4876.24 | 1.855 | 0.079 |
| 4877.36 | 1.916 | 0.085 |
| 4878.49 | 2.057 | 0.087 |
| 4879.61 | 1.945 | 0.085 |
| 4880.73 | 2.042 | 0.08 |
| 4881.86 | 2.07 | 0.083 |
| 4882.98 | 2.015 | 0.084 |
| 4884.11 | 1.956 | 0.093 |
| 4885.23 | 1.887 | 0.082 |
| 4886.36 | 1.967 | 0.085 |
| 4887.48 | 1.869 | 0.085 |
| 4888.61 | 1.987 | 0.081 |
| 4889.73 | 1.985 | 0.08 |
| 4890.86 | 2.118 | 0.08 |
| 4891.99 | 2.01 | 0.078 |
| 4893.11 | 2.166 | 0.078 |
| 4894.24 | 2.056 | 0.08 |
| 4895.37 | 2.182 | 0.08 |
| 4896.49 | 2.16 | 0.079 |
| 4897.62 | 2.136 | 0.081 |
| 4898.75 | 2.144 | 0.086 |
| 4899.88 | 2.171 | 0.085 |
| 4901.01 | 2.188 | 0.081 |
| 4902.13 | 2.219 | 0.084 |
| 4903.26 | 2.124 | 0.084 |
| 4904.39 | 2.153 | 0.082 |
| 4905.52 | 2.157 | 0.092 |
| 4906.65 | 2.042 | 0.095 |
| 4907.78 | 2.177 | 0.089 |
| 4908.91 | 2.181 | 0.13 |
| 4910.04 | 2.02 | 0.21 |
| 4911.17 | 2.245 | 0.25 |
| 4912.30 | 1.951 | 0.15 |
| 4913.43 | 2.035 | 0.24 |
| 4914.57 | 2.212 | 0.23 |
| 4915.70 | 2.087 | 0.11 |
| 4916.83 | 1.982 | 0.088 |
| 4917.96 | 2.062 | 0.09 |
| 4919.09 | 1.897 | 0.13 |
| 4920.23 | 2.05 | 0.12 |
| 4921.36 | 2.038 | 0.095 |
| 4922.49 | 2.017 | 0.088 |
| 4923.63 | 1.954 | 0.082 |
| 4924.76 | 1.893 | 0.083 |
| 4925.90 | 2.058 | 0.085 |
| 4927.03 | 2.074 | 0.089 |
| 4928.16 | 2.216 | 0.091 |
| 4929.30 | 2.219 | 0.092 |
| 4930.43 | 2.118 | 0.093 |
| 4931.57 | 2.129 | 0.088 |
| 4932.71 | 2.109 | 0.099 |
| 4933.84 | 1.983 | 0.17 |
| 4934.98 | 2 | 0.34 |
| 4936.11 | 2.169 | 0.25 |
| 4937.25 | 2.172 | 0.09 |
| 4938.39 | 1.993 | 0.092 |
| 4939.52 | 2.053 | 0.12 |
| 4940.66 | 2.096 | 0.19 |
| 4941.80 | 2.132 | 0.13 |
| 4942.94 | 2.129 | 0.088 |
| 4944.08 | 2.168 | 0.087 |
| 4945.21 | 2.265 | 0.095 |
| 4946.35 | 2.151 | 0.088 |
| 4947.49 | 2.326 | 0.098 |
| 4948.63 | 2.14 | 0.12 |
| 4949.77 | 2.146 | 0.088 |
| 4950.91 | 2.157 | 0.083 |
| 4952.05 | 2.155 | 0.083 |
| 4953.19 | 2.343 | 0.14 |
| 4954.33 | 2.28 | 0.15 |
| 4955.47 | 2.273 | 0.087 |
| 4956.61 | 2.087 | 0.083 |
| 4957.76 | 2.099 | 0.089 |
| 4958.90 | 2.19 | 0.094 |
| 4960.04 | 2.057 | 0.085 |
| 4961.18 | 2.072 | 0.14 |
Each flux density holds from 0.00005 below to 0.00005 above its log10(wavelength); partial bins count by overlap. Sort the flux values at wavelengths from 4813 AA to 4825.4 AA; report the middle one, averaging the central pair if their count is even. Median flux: 2.15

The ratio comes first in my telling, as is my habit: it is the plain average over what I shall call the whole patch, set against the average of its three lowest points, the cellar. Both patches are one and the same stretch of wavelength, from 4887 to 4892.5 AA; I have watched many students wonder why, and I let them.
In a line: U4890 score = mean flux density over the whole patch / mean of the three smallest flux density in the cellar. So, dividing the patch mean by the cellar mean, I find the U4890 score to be 1.02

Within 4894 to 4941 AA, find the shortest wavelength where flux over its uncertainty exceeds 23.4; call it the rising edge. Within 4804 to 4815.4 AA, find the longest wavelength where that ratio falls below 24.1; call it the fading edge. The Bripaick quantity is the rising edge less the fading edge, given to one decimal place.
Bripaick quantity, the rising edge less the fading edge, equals 84.9 AA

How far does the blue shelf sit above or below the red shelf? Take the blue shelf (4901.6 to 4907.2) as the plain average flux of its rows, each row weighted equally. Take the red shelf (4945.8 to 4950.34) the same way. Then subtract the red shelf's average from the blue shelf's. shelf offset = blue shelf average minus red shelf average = -0.052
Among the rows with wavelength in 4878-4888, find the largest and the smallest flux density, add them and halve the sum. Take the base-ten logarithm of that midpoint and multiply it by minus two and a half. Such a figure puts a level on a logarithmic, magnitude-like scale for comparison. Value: -0.74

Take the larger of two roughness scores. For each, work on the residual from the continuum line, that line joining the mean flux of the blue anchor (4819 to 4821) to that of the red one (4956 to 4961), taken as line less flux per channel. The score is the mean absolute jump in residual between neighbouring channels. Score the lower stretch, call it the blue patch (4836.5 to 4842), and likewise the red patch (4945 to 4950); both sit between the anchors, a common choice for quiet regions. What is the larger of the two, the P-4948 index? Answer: 0.12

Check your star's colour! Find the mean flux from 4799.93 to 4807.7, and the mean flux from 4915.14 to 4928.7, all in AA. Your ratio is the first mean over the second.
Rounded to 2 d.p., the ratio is 1.06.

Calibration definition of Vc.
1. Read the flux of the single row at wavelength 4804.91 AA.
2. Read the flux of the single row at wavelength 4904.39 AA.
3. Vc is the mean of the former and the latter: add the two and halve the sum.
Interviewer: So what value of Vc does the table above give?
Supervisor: 2.13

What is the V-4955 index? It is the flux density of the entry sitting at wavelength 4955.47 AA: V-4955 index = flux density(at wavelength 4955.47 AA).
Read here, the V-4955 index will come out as 2.273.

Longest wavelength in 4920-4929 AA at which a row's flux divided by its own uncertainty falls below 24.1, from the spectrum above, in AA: 4927.03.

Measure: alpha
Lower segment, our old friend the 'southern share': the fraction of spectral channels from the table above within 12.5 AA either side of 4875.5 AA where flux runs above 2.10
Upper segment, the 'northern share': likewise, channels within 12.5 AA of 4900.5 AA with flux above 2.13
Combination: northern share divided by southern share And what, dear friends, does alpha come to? 13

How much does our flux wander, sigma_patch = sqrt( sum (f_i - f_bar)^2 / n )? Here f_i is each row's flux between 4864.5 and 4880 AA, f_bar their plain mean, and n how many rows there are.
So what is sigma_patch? 0.078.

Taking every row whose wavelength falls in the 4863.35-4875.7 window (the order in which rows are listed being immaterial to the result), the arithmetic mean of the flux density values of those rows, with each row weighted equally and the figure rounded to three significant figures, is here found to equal 1.94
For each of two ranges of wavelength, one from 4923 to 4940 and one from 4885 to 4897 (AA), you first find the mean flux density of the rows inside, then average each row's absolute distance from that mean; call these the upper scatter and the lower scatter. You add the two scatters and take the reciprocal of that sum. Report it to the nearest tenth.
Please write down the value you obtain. 5.8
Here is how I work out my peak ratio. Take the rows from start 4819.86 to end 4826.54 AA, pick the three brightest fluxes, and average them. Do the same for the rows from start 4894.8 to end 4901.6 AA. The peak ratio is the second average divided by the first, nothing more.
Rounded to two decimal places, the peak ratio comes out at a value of 1.00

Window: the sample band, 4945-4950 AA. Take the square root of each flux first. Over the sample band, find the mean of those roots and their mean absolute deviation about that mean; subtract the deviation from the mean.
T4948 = 1.46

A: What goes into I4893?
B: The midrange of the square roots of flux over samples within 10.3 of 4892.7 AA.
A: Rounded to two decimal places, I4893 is 1.43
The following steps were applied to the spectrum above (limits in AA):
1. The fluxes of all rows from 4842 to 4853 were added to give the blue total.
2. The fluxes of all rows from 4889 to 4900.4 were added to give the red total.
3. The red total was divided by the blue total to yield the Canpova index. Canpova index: 1.03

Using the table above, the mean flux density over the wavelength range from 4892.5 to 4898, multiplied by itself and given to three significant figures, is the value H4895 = 4.58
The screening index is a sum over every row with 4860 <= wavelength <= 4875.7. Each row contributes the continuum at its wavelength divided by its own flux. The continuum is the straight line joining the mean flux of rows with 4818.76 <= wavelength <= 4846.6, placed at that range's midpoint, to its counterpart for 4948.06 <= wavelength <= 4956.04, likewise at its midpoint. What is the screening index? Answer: 15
